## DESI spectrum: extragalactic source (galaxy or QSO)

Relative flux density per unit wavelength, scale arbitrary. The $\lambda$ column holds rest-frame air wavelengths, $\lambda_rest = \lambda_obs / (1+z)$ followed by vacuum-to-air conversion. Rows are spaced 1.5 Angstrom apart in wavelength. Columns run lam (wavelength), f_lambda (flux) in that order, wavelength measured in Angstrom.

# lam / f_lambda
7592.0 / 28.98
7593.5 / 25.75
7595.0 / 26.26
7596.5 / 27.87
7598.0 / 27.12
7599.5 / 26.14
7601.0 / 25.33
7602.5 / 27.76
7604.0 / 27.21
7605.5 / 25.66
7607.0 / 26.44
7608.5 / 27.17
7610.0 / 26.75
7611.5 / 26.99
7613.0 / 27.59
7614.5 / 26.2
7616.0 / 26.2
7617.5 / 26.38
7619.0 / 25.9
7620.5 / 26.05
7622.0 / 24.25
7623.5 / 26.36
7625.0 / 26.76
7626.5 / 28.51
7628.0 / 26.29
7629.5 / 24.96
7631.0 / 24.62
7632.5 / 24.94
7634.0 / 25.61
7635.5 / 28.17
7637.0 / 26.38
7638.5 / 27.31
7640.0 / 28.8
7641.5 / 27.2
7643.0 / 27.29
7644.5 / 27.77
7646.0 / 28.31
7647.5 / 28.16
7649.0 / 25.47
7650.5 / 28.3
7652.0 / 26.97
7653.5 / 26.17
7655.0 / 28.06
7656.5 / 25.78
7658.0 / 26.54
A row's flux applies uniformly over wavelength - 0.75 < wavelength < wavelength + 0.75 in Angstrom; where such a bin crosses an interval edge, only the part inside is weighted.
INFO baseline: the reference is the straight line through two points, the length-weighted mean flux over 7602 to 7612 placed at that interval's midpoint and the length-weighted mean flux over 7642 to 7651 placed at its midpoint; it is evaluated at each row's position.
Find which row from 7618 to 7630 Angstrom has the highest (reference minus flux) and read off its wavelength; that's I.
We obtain 7622.0 Angstrom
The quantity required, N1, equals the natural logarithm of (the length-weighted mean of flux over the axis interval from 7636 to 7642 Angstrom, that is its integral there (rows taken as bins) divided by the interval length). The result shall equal 3.31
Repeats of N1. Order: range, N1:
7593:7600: 3.28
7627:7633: 3.23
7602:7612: 3.29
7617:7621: 3.26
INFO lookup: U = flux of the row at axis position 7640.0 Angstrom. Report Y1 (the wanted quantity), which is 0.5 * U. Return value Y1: 14.4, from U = 28.8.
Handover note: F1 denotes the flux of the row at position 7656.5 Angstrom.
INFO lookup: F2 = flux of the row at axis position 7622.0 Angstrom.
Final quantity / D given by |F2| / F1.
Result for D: 0.94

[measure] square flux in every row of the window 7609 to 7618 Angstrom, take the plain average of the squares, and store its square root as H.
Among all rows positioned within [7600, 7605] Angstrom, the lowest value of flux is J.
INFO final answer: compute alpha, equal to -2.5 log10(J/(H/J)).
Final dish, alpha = -3.45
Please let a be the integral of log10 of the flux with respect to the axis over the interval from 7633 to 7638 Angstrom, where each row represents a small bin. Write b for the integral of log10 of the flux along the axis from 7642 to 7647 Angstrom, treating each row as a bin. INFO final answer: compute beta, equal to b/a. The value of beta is 1.0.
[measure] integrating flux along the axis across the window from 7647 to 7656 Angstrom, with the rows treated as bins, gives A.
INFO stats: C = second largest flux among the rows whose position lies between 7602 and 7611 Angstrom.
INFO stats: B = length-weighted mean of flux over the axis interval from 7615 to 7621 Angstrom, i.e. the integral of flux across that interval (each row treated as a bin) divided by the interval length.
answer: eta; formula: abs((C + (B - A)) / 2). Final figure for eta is 95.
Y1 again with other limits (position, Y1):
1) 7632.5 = 12.5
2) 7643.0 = 13.6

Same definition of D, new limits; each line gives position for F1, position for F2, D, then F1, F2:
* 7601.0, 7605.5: 1.01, 25.33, 25.66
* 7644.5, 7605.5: 0.92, 27.77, 25.66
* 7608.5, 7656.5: 0.95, 27.17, 25.78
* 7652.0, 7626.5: 1.06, 26.97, 28.51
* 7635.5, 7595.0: 0.93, 28.17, 26.26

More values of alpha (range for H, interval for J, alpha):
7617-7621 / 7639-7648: -3.63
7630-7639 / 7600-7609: -3.47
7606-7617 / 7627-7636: -3.39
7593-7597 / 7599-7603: -3.45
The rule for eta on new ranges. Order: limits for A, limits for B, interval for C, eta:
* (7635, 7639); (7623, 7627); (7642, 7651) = 27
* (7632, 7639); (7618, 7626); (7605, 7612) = 66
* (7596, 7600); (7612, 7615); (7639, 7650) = 26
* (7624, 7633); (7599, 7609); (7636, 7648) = 90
